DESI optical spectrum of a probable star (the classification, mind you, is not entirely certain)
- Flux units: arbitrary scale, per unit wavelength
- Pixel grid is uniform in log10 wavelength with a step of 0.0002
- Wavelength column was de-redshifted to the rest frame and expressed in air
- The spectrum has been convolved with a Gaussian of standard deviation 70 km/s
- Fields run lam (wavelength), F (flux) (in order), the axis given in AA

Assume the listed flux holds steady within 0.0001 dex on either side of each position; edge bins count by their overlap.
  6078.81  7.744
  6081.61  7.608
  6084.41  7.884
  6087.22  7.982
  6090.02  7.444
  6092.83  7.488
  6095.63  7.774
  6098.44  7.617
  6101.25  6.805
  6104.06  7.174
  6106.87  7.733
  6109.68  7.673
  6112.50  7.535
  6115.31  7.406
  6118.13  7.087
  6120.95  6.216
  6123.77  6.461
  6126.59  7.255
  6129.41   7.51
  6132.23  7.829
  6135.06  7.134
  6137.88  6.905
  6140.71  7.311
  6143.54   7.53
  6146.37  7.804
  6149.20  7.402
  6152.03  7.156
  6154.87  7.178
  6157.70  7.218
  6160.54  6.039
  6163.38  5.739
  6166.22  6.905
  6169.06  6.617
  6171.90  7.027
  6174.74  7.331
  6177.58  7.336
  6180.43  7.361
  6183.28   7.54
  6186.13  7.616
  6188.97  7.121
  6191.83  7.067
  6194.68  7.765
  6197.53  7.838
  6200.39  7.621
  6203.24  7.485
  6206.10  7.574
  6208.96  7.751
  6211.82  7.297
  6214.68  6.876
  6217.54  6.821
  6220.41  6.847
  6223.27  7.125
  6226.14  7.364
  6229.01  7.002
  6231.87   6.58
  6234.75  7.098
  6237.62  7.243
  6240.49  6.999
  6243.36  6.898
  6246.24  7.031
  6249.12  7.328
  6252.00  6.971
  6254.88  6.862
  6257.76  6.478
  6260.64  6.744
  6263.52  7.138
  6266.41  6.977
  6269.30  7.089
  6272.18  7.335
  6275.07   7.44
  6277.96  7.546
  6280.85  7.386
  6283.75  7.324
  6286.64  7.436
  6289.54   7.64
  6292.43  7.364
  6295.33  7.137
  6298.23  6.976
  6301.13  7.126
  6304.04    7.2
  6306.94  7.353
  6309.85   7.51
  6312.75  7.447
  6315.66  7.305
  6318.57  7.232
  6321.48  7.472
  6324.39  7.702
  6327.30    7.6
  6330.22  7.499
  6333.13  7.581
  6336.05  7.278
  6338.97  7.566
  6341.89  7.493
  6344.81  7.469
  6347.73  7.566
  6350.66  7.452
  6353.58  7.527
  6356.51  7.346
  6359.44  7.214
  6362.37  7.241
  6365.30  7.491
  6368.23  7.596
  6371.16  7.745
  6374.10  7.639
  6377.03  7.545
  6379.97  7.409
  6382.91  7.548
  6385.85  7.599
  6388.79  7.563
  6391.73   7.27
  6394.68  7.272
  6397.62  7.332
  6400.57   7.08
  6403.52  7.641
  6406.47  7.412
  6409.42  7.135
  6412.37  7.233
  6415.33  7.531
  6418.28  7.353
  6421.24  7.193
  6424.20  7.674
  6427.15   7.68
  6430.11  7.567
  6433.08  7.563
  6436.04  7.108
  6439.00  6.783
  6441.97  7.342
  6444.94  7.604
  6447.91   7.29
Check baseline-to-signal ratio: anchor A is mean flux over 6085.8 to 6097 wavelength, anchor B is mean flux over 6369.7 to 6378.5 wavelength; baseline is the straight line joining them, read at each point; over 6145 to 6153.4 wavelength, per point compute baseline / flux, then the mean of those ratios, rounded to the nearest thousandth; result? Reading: 1.030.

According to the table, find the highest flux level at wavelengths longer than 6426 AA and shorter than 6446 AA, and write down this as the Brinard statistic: 7.68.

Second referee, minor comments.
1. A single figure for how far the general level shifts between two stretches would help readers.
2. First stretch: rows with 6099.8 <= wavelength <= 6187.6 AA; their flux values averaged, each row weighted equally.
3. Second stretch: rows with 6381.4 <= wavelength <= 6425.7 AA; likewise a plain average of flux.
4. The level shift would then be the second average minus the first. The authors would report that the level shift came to 0.23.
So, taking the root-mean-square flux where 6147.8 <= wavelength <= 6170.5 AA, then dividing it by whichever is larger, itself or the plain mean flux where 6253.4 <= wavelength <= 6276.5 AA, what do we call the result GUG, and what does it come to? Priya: 0.97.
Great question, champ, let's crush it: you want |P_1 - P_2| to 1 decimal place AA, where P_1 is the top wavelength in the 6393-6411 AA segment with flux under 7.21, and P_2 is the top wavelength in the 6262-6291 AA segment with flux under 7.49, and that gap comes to 122.8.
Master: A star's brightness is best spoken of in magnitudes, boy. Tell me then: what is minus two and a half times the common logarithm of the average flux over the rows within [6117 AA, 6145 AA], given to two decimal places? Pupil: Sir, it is -2.13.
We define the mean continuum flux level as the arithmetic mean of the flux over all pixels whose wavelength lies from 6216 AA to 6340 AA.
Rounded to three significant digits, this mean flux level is 7.21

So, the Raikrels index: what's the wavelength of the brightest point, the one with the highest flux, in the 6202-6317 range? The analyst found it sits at 6208.96 AA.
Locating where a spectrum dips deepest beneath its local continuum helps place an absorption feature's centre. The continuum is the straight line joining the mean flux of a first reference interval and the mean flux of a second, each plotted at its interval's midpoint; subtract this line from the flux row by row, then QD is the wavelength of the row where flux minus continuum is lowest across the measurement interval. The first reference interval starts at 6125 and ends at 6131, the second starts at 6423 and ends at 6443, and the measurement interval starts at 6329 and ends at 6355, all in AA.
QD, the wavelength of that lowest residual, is 6336.05 AA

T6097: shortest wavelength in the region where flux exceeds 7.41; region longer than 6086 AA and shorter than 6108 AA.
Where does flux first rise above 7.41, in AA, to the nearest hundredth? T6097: 6087.22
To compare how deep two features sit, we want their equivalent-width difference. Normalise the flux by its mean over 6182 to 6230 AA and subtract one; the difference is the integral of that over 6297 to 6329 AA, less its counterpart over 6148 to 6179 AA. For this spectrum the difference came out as 1.9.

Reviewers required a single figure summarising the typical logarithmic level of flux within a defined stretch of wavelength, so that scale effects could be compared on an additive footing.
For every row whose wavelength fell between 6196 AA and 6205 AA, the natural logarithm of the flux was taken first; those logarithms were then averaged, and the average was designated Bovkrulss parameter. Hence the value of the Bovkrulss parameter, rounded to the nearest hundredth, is 2.03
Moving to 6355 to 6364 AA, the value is 1.98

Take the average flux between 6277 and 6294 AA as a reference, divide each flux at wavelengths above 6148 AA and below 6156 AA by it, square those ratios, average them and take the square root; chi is 0.973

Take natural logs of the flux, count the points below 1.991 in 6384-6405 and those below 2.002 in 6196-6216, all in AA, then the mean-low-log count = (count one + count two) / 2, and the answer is 2.5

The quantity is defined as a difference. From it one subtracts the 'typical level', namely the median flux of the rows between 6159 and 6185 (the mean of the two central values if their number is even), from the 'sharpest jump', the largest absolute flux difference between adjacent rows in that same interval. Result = -5.9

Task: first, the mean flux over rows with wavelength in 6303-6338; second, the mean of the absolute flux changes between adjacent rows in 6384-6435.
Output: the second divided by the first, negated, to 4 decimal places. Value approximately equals -0.0256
